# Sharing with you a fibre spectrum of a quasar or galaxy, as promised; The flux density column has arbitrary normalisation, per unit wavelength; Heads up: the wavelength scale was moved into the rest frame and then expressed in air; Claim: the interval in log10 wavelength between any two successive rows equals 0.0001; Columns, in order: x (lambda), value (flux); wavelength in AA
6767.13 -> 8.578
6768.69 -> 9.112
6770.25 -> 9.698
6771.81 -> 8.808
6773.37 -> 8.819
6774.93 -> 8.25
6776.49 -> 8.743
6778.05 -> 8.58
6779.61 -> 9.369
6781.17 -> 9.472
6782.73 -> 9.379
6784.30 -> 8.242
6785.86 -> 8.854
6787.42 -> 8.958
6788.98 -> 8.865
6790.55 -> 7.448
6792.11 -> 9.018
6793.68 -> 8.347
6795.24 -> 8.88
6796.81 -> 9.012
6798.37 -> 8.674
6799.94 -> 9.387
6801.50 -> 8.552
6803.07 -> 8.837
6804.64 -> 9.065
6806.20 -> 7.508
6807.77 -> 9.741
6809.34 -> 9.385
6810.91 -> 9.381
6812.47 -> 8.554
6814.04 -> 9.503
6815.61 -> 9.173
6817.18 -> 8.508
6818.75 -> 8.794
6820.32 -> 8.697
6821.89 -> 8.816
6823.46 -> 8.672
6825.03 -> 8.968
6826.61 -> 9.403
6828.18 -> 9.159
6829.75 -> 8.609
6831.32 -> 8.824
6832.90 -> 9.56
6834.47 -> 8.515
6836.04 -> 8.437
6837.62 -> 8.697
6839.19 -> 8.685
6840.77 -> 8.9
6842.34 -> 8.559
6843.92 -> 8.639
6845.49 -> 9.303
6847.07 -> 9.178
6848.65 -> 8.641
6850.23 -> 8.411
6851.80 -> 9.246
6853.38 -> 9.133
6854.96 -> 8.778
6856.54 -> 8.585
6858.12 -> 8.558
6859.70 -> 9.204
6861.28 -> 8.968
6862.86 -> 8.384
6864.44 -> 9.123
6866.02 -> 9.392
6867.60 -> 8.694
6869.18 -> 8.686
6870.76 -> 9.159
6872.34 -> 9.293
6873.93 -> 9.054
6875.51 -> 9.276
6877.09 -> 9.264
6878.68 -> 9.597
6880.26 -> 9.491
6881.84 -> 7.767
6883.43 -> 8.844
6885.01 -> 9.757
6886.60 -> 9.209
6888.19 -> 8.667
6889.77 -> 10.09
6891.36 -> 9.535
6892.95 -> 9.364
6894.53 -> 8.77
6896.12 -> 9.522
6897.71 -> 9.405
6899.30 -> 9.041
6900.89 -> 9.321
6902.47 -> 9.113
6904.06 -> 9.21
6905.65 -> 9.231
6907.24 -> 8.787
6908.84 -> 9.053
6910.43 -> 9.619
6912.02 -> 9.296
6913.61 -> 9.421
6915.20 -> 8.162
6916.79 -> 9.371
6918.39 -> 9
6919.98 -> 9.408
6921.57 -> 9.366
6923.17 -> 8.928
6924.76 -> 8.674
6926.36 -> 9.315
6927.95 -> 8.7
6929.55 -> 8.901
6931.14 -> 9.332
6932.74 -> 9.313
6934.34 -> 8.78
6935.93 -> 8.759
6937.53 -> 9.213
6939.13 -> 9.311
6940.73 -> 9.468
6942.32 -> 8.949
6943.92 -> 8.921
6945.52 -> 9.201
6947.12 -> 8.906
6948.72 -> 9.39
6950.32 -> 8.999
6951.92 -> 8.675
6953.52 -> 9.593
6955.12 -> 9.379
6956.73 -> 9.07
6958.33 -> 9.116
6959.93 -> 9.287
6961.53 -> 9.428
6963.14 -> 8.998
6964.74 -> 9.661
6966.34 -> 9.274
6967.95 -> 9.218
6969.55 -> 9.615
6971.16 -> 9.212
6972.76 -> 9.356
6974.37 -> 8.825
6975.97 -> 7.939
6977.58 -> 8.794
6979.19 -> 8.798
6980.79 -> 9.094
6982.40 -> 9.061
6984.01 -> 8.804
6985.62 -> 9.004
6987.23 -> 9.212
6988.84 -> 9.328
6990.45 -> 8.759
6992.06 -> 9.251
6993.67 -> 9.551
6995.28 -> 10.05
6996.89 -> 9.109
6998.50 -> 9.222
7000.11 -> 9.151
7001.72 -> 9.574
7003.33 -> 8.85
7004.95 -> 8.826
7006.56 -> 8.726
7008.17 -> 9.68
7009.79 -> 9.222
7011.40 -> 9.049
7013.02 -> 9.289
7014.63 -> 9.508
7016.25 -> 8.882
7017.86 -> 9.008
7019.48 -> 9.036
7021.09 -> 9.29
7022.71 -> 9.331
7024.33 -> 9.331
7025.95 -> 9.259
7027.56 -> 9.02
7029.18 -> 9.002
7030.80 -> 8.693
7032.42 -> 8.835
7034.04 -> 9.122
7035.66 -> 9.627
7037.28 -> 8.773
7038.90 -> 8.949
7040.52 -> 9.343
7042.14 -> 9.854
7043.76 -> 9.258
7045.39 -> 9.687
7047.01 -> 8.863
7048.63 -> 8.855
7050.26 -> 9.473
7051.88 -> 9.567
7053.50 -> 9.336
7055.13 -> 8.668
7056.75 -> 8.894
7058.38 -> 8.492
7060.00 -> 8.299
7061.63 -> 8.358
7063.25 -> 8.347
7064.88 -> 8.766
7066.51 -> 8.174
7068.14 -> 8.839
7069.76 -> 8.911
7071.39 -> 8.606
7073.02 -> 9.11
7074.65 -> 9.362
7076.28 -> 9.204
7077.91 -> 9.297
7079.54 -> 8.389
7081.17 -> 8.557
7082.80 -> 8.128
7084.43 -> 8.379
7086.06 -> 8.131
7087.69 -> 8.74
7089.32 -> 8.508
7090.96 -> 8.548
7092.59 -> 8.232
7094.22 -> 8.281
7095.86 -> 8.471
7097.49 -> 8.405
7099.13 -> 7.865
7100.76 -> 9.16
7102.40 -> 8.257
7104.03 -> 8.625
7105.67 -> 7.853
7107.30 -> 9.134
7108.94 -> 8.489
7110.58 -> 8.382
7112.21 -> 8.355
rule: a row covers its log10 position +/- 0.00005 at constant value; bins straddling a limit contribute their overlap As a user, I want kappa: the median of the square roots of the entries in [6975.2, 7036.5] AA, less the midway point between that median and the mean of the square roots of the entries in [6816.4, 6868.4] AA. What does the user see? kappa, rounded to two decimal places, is 0.02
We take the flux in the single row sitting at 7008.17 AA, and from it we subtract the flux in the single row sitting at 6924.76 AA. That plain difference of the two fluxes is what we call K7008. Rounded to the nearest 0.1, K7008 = 1.0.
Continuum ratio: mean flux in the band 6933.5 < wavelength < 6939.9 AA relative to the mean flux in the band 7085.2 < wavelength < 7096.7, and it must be 1.07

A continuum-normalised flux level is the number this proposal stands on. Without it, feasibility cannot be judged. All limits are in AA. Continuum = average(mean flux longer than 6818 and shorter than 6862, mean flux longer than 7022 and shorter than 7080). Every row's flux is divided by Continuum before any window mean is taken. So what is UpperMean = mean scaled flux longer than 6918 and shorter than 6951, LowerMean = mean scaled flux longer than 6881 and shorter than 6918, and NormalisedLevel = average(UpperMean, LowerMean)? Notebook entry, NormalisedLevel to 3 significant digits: 1.02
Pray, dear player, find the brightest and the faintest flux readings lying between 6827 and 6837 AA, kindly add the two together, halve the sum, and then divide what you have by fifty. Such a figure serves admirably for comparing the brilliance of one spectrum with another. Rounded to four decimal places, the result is 0.1800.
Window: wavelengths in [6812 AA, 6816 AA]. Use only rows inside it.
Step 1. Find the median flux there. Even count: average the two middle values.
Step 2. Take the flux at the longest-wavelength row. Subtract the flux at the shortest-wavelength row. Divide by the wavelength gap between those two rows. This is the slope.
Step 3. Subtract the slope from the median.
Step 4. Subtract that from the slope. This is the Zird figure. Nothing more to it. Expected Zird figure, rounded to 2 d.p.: -8.78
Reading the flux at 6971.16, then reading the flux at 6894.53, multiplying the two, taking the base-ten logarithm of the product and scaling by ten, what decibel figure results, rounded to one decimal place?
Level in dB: 19.1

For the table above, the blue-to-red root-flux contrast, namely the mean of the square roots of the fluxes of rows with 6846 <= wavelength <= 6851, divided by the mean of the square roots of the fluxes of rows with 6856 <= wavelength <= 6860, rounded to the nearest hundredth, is 1.00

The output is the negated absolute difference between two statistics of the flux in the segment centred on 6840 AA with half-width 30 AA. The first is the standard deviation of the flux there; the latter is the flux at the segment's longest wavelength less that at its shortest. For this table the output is -1.0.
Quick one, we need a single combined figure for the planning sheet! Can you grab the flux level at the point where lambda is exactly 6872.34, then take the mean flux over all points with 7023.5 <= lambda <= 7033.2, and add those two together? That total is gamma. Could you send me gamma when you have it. 18.3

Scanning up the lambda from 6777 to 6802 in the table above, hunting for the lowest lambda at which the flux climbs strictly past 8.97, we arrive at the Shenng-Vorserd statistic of 6779.61 AA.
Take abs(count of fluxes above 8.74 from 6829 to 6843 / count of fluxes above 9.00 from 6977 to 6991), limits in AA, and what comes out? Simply 0.6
